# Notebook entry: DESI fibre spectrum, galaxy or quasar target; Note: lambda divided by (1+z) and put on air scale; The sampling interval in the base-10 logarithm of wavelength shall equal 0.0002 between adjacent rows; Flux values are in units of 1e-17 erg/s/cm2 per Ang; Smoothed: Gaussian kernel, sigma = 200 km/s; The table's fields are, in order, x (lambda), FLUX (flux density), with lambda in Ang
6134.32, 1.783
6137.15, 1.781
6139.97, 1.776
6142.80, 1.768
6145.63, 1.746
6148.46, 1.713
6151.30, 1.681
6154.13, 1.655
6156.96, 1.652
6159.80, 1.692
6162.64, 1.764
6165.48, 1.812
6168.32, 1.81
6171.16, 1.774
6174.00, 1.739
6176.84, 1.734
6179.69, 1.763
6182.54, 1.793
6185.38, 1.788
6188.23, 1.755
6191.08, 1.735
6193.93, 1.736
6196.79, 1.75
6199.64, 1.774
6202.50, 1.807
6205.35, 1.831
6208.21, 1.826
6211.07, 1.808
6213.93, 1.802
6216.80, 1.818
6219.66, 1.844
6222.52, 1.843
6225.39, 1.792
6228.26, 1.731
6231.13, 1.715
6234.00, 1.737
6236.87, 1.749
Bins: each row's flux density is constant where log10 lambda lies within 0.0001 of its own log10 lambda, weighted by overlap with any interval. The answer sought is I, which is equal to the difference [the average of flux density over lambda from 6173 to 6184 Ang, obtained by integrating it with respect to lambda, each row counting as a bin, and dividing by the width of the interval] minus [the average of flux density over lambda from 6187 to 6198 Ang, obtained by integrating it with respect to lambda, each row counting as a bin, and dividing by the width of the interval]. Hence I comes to 0.02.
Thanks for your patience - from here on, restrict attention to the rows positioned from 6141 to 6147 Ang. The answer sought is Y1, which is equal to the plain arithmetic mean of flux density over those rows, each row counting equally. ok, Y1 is 1.76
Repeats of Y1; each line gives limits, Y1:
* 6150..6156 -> 1.67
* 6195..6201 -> 1.76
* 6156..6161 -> 1.67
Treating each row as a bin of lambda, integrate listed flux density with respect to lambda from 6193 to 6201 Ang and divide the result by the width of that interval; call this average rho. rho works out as 1.75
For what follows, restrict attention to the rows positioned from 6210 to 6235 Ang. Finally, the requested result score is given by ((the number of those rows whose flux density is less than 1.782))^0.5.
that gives 1.73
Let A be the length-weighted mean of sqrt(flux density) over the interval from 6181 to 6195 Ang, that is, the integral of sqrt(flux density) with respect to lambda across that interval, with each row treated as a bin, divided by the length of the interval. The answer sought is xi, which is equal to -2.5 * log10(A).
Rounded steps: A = 1.328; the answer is -0.308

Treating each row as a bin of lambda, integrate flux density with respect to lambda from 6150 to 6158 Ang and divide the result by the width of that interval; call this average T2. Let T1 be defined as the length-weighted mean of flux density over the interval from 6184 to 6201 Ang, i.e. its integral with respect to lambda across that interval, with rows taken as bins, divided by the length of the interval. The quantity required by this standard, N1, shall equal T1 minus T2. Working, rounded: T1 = 1.76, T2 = 1.66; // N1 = 0.09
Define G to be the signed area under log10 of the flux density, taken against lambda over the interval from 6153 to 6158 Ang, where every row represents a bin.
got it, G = 1.09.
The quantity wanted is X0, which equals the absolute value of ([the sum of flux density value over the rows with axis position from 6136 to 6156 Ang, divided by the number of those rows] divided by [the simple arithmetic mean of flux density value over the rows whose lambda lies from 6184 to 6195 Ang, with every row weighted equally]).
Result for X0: 0.99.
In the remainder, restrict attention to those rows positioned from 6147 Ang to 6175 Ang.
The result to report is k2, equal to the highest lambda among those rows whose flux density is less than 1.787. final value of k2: 6174.00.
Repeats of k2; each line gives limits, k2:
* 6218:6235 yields 6234.00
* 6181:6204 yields 6199.64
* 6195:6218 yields 6199.64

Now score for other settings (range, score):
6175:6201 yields 2.65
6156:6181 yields 2.65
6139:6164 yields 3.00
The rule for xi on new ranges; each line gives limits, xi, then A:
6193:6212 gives -0.316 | 1.338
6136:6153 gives -0.301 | 1.320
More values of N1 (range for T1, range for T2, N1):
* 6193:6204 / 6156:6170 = 0.02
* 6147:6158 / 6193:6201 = -0.08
